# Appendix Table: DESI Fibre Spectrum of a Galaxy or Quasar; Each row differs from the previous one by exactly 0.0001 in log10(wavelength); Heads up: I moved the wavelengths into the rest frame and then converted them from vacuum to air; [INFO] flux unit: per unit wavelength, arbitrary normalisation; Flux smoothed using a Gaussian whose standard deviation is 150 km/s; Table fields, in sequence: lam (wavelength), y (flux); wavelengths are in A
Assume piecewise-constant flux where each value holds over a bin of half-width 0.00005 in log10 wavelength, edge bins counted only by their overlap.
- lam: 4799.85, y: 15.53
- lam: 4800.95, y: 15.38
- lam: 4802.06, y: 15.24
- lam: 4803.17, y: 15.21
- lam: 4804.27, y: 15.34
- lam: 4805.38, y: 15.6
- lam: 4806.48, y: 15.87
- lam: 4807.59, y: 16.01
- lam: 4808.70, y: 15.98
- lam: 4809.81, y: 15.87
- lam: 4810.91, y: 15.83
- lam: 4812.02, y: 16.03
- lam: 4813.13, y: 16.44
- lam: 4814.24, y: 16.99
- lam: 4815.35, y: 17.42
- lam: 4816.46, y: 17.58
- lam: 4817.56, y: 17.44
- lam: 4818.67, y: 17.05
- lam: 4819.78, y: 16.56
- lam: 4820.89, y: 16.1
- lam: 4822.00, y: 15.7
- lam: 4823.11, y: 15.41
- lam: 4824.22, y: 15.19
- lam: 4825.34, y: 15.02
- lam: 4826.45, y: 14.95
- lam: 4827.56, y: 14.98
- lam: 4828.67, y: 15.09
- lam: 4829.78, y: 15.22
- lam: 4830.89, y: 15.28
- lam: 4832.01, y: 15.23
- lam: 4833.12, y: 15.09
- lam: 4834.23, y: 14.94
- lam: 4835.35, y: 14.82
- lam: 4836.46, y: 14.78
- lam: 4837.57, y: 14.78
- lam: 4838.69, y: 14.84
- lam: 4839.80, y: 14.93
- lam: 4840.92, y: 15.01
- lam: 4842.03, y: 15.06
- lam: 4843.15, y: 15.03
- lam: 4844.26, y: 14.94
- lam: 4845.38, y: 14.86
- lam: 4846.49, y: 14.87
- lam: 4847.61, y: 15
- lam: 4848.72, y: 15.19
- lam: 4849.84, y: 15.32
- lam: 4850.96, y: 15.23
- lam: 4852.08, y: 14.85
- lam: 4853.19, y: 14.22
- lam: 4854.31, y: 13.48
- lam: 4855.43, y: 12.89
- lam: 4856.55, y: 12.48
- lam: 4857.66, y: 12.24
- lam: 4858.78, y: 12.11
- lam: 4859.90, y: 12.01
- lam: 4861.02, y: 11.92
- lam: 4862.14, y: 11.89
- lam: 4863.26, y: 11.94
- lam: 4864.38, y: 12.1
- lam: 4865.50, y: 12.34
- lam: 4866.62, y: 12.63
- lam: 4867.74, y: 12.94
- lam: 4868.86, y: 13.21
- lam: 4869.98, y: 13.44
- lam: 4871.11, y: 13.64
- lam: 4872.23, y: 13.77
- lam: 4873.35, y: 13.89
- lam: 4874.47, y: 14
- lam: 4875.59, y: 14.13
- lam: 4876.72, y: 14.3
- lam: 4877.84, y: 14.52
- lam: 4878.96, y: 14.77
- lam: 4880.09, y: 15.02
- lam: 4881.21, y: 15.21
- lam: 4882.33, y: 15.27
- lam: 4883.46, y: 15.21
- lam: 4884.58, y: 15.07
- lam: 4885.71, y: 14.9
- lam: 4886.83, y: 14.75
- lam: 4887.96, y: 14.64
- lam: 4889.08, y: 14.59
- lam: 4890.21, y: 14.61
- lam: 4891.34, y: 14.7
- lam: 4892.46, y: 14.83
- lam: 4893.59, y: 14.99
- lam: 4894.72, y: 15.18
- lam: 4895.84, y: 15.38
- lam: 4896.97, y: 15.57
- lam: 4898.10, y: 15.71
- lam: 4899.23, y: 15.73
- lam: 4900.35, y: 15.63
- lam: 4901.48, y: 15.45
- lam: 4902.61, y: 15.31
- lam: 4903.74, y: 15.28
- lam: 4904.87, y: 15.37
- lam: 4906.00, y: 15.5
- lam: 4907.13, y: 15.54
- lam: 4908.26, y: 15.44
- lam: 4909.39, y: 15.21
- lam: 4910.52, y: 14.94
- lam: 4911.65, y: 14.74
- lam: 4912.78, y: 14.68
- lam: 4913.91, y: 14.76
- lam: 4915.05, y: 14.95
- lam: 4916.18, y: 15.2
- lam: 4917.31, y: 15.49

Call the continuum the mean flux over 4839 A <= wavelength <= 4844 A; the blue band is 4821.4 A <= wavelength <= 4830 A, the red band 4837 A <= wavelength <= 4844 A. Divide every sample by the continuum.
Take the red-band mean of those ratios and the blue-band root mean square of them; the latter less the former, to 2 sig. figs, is 0.017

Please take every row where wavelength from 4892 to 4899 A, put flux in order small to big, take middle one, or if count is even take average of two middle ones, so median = 15.3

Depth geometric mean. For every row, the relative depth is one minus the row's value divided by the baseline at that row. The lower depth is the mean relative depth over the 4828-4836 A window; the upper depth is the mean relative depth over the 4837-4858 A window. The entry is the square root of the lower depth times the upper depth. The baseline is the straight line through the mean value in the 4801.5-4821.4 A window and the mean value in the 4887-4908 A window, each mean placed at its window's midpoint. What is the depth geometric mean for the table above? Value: 0.069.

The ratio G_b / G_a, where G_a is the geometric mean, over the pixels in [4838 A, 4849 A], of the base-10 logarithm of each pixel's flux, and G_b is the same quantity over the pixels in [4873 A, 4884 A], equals 0.99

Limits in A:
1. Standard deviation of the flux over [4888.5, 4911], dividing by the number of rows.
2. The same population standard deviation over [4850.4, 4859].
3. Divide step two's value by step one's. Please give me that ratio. 3.2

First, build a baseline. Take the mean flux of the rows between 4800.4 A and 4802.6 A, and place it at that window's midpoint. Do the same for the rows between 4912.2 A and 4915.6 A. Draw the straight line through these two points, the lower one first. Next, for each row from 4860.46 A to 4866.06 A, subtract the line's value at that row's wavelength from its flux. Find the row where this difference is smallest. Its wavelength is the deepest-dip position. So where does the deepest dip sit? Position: 4862.14 A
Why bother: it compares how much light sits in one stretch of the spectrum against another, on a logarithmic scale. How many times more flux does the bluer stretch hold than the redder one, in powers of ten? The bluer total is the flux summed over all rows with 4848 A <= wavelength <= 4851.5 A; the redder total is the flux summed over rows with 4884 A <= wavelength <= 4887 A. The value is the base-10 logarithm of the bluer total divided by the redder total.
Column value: 0.010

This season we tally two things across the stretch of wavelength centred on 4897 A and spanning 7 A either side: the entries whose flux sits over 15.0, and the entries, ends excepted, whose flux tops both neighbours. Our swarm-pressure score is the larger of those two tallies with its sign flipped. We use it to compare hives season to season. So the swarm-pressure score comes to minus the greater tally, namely -9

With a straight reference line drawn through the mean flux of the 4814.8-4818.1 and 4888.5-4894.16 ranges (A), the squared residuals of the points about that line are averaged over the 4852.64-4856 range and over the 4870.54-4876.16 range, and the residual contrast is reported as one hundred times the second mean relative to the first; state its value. 34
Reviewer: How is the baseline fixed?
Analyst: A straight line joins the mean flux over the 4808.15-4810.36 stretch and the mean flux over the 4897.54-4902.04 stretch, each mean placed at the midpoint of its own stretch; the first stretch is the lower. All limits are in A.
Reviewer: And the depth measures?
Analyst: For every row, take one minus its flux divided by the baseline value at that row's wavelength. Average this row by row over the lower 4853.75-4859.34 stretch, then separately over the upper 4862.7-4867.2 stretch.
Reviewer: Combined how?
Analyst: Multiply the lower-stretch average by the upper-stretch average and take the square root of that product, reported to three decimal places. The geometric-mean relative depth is 0.210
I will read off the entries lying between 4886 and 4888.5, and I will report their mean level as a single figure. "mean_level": 14.7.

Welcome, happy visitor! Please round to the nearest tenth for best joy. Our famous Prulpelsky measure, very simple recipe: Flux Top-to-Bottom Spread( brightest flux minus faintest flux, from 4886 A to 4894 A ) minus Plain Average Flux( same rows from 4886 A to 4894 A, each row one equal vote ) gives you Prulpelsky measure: -14.3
